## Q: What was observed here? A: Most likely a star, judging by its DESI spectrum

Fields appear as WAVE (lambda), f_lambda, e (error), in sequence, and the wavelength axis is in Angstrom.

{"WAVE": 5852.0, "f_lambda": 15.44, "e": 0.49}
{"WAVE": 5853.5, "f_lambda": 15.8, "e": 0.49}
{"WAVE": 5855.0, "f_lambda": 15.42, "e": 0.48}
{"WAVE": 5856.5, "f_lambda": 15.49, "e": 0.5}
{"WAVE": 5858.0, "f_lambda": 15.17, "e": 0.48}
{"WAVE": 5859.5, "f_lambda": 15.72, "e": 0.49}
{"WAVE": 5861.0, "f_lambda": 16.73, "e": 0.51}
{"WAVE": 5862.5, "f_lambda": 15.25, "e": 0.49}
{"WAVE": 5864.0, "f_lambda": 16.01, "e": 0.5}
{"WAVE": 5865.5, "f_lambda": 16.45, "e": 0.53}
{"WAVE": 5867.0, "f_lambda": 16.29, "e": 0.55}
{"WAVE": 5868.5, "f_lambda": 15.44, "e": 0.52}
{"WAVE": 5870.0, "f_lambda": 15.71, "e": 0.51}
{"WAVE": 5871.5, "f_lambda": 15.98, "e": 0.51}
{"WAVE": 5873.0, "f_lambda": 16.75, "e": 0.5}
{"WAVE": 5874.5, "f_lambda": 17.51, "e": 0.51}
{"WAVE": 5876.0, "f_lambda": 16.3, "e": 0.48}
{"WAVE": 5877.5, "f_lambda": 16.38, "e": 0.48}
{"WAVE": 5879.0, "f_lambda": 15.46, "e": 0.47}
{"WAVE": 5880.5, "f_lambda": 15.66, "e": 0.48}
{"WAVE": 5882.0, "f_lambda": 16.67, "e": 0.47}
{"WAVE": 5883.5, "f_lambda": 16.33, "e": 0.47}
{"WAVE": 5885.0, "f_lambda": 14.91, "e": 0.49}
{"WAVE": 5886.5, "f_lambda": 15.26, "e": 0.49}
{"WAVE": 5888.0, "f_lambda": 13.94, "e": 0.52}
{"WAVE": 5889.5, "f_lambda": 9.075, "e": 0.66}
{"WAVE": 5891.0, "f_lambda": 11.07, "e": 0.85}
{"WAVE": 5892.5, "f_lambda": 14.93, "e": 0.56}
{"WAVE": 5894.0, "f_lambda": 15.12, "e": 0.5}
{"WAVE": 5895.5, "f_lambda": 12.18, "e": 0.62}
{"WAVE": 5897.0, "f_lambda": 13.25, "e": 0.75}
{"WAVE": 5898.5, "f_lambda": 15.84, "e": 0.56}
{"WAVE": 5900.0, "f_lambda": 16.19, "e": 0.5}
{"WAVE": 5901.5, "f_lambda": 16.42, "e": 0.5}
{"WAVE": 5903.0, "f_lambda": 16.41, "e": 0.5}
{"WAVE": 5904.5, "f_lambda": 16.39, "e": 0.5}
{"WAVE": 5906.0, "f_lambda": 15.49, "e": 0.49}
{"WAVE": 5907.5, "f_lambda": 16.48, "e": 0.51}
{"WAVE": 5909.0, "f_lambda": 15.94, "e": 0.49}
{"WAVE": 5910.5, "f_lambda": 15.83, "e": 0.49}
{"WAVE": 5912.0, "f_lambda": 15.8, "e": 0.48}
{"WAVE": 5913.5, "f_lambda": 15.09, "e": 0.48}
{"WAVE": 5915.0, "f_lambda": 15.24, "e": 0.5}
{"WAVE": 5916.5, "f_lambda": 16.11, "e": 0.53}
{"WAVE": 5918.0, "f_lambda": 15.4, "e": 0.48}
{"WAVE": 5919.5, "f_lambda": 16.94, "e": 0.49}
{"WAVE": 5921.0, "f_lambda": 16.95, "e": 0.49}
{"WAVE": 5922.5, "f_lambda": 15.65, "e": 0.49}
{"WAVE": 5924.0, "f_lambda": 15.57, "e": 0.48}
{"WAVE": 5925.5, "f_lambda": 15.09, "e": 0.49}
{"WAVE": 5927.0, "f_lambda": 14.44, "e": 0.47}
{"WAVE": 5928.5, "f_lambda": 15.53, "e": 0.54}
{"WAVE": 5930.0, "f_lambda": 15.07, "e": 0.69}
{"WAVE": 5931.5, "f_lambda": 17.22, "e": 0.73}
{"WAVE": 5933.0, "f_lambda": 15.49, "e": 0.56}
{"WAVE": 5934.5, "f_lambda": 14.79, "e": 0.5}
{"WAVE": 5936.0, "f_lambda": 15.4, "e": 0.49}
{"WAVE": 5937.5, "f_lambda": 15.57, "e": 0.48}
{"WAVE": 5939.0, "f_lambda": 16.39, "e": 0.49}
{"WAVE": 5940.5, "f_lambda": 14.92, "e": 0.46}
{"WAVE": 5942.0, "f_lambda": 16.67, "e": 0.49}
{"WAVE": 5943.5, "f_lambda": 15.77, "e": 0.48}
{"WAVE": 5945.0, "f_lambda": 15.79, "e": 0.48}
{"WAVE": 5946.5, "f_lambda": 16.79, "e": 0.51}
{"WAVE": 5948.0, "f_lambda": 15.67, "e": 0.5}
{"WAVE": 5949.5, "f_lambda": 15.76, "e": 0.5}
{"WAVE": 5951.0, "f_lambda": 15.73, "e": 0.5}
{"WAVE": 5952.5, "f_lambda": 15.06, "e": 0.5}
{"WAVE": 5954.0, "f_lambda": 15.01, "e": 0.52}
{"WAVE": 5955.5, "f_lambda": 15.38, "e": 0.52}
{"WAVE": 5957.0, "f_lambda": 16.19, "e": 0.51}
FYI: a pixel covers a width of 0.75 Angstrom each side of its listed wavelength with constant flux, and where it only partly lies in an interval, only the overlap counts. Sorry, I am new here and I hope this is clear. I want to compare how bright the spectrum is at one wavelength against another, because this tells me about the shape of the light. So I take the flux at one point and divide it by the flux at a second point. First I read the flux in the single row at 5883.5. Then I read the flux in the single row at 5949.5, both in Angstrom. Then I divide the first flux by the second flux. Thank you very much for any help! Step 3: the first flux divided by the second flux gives 1.04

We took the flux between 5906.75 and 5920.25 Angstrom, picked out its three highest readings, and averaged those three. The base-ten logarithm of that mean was 1.22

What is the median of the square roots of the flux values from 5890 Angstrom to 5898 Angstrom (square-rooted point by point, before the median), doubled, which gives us 7.28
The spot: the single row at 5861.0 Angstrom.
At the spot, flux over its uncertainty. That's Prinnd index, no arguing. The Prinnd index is 32.8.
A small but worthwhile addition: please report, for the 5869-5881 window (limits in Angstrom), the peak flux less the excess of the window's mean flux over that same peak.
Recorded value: 18.8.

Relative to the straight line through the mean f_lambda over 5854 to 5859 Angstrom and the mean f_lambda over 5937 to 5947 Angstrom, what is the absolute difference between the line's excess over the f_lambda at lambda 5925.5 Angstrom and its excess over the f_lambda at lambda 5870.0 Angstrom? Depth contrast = 1.0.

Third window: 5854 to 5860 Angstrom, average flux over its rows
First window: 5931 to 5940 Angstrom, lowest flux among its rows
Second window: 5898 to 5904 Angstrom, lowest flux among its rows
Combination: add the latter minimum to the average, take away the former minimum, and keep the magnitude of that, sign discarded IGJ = 16.5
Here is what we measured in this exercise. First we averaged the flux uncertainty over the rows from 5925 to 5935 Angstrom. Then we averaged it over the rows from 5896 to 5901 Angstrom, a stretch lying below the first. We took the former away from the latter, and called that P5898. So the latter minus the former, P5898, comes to 0.03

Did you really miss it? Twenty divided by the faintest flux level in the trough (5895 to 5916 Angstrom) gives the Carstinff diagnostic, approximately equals 1.64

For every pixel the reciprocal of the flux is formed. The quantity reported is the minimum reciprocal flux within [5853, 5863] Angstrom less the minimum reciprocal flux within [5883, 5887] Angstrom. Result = -0.0015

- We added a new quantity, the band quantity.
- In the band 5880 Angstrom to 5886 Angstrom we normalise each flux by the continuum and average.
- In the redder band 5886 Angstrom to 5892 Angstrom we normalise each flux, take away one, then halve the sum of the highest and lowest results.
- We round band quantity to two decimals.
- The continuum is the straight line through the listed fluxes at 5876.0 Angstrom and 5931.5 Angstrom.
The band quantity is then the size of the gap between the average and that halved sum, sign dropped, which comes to 1.23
